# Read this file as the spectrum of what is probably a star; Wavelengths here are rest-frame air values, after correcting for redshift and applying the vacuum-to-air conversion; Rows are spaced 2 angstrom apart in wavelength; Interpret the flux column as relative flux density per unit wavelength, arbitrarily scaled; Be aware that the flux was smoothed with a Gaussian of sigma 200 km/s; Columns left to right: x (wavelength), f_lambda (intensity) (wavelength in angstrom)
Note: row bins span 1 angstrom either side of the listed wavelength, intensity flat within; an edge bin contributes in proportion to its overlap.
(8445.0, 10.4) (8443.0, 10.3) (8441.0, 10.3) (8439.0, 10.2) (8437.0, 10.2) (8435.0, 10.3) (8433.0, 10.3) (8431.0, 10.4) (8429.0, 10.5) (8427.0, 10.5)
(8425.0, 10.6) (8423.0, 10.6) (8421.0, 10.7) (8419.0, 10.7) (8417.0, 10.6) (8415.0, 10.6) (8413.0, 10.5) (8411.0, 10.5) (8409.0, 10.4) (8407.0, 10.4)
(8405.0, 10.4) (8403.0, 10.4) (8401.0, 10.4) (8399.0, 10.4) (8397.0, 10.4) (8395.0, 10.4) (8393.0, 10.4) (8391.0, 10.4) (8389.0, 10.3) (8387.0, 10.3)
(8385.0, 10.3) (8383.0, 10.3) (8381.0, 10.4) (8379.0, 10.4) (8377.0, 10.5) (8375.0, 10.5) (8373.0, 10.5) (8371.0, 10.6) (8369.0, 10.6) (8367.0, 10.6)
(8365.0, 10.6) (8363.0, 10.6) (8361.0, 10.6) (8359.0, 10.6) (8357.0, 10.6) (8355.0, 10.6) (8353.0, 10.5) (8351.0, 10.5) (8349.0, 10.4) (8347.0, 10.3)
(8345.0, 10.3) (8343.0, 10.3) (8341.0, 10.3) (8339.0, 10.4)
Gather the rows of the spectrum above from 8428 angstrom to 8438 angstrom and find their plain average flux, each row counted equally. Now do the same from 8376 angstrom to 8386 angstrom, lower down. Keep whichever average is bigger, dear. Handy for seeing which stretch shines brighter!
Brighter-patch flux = 10.4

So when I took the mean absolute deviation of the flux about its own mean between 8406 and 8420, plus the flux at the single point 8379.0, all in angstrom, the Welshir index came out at 10.49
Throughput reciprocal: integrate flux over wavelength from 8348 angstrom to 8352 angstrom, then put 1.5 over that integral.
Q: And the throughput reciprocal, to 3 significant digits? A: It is 0.0359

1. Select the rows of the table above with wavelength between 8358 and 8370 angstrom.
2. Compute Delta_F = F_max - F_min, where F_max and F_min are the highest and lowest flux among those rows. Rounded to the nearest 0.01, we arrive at 0.00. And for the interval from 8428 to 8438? 0.30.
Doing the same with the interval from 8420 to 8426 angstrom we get 0.10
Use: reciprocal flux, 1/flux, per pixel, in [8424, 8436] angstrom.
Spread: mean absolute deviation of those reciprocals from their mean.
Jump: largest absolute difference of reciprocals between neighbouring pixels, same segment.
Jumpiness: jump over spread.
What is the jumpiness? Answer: 1.02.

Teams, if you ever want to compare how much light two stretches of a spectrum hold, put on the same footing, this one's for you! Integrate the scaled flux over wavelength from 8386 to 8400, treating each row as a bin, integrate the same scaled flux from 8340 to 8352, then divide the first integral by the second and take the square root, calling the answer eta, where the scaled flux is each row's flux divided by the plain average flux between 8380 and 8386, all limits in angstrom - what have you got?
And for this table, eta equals 1.08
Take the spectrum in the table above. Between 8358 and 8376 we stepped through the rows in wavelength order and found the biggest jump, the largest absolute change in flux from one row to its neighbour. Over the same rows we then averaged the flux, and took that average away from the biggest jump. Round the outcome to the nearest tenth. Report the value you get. -10.5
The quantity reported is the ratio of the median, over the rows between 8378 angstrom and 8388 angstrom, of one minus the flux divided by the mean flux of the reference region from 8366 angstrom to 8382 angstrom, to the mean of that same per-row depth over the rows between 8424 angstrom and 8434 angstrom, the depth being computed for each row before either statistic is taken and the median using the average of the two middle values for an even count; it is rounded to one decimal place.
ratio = 4.0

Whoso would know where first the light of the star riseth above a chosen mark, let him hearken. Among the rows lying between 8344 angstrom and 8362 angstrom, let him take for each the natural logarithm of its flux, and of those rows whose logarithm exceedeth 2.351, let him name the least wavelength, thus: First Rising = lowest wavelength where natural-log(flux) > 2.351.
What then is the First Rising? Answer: 8351.0 angstrom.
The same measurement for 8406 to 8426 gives 8411.0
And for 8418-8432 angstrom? 8419.0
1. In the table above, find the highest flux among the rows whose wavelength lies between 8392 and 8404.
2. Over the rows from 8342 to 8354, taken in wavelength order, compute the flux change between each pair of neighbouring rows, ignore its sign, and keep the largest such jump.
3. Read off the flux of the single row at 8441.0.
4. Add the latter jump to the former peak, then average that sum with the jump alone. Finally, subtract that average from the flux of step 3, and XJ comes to 5.00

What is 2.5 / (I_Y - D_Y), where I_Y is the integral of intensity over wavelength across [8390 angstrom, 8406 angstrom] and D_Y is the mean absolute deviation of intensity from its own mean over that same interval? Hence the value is 0.0150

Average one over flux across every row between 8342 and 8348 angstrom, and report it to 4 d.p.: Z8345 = 0.0971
